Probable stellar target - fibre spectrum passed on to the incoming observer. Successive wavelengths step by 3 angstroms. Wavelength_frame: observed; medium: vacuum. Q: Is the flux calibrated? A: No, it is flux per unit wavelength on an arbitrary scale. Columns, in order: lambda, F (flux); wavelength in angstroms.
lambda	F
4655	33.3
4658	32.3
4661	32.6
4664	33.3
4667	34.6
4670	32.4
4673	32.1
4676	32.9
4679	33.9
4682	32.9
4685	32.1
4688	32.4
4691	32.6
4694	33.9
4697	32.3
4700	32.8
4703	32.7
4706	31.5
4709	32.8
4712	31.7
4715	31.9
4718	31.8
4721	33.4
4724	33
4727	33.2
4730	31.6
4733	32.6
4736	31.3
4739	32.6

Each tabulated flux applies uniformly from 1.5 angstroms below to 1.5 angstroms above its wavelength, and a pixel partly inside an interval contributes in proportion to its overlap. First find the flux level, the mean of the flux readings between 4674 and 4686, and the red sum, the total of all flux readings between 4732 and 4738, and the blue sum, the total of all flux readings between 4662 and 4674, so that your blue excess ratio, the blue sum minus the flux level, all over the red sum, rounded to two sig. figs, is 1.6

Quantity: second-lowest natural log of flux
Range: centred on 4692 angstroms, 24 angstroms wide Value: 3.48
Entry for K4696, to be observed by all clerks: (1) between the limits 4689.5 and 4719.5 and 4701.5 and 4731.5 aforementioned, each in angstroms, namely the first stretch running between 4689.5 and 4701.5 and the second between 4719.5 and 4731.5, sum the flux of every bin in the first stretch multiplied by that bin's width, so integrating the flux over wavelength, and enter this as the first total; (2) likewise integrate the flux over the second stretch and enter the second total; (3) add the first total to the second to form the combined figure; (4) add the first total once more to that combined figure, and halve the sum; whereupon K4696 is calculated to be 591.6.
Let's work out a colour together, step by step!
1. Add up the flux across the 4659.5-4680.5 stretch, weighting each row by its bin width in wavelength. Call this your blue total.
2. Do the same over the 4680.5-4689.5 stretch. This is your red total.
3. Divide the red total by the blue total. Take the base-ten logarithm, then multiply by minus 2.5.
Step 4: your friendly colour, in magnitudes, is 0.94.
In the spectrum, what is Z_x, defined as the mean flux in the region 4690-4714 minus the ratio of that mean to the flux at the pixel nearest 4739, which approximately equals 31.5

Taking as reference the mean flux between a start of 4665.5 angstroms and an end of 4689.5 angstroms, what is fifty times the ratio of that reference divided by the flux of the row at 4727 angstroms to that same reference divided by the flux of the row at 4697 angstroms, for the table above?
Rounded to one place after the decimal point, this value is 48.6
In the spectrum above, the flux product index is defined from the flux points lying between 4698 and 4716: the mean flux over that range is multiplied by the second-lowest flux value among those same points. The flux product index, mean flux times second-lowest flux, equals 1022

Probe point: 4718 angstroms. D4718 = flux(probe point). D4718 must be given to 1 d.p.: 31.8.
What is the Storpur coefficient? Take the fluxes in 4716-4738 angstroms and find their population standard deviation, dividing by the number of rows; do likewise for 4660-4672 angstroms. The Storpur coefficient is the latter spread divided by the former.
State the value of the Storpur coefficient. 1.11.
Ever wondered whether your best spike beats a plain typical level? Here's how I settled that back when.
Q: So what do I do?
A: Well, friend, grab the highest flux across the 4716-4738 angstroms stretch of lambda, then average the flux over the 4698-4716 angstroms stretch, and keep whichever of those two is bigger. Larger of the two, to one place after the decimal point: 33.4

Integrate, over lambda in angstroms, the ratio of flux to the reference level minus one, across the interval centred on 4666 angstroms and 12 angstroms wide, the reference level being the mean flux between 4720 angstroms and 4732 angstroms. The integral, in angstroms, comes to 0.16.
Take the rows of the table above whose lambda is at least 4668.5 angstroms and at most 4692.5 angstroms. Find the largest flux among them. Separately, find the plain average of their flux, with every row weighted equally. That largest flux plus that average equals 66.6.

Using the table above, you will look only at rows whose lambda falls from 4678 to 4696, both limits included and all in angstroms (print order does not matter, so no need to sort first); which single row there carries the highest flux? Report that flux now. 33.9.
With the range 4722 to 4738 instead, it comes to 33.2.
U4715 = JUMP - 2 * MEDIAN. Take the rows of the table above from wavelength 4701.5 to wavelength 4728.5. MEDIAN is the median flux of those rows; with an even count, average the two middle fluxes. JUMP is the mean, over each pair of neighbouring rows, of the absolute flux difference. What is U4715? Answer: -64.6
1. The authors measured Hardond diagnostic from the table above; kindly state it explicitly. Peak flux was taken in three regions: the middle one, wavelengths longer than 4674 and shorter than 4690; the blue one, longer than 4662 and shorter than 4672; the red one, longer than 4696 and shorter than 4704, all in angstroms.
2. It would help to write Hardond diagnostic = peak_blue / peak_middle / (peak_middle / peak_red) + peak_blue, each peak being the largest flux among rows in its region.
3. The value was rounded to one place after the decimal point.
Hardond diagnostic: 35.6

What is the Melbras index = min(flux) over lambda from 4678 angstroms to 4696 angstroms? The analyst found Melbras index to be 32.1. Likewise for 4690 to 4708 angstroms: 31.5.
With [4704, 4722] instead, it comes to 31.5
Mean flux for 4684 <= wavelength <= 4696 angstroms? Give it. 32.8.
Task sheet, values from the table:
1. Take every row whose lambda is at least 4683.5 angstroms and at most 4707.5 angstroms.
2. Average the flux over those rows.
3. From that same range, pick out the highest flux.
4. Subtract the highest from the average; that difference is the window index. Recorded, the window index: -1.4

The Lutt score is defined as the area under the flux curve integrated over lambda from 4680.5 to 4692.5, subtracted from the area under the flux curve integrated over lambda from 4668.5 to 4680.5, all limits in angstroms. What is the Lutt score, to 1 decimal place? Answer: 3.9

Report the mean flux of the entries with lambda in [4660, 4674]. 33.0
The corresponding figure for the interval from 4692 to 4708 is 32.6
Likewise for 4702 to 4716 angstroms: 32.1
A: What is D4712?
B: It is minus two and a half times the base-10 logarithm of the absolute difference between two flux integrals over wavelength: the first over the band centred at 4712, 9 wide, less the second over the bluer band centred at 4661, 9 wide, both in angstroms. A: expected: -1.83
